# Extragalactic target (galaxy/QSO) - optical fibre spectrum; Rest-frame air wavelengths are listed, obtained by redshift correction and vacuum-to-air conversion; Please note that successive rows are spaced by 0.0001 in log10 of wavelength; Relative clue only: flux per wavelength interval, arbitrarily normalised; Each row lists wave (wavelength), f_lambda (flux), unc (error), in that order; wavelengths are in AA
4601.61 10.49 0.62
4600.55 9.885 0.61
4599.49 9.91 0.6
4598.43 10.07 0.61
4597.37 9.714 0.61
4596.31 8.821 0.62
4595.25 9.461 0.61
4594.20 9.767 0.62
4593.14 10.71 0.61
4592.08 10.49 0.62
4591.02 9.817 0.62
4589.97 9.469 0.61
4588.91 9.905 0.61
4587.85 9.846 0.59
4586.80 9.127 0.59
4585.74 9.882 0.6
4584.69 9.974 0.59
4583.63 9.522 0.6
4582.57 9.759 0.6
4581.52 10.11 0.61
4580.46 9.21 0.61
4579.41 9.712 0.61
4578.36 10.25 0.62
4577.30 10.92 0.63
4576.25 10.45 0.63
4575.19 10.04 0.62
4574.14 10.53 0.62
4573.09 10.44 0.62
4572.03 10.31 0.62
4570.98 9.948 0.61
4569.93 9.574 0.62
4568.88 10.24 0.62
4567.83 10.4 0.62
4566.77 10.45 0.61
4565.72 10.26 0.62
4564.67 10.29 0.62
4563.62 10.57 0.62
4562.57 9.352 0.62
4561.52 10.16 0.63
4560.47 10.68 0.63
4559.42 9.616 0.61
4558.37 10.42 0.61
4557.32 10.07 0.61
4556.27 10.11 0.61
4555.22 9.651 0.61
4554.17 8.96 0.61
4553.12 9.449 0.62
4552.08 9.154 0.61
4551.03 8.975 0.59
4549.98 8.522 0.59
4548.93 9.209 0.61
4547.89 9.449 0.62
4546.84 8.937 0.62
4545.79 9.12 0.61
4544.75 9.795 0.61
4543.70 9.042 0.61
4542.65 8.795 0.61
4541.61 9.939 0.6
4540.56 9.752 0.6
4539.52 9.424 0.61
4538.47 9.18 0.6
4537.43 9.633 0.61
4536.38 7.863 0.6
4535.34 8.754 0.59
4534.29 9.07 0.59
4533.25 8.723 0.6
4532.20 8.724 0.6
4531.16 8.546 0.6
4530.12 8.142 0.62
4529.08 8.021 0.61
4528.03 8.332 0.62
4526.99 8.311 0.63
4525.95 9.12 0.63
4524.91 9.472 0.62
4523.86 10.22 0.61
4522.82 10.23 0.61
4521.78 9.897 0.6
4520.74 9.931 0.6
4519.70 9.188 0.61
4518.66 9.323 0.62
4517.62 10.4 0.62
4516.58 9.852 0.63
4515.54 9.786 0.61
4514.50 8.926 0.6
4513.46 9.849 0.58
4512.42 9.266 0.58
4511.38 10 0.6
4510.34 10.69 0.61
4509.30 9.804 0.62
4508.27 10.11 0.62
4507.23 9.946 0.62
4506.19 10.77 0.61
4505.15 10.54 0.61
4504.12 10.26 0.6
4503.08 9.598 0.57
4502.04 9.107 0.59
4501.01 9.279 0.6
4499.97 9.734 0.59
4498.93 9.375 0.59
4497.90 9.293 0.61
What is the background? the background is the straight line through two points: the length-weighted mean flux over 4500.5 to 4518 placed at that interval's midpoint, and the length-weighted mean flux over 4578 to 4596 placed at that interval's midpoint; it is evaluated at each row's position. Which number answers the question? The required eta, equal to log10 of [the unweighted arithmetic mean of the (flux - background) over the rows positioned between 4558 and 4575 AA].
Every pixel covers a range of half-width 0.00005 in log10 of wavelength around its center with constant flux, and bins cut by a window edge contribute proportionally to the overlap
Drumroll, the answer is -0.4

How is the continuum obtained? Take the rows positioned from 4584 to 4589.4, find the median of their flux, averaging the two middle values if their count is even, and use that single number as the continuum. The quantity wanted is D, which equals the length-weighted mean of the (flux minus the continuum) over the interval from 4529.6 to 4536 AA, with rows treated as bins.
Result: -1.24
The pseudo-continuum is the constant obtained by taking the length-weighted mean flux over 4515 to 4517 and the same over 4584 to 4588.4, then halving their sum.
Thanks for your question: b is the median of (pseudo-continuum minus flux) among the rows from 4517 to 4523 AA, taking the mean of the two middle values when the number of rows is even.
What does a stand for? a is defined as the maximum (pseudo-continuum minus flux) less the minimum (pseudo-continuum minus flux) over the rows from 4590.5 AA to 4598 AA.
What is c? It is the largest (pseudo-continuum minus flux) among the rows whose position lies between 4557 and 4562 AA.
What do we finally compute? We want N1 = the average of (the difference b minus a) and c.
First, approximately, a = 1.9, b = -0.16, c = 0.14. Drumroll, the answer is -1.0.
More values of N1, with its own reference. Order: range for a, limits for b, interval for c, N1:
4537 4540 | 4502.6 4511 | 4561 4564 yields -0.2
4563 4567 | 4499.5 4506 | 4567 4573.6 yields 0.0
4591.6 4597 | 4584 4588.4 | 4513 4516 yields -0.6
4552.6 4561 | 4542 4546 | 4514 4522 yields -0.1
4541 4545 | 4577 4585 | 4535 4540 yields 0.3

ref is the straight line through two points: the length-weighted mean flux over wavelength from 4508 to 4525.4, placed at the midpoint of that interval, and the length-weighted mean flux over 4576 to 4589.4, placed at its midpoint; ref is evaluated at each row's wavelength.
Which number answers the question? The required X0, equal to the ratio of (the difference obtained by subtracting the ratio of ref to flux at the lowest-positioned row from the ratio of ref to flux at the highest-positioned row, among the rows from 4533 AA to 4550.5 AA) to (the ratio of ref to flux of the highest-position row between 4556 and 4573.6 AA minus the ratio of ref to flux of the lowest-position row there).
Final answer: -1.0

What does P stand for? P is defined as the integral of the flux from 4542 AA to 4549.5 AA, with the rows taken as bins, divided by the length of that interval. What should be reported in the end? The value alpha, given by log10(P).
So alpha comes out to 0.96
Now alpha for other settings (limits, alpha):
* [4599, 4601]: 1.00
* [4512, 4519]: 0.98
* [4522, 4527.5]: 0.98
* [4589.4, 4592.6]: 1.00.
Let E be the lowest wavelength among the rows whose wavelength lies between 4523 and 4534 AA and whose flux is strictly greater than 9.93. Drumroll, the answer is 4523.86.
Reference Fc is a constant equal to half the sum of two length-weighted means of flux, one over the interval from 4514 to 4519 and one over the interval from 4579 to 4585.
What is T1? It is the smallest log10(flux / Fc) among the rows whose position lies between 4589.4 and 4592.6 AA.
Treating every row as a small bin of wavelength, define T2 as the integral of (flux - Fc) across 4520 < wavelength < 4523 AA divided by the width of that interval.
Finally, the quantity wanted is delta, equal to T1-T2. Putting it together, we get -0.26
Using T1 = -0.010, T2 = 0.25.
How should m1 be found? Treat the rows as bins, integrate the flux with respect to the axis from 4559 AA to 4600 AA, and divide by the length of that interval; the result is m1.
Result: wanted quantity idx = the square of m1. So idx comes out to 100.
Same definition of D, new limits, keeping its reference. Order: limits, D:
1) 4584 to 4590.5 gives -0.19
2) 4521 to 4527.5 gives -0.32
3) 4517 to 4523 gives -0.08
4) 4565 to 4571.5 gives 0.27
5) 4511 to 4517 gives -0.28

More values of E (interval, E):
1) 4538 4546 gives 4541.61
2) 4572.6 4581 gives 4573.09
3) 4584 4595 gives 4584.69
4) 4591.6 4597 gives 4592.08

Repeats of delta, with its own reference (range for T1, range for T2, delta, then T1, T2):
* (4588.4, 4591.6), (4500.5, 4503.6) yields 0.35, -0.010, -0.36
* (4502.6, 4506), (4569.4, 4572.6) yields -0.27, -0.004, 0.27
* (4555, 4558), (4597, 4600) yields -0.22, -0.002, 0.22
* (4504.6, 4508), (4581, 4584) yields -0.11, 0.012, 0.13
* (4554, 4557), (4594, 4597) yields 0.33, -0.034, -0.36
